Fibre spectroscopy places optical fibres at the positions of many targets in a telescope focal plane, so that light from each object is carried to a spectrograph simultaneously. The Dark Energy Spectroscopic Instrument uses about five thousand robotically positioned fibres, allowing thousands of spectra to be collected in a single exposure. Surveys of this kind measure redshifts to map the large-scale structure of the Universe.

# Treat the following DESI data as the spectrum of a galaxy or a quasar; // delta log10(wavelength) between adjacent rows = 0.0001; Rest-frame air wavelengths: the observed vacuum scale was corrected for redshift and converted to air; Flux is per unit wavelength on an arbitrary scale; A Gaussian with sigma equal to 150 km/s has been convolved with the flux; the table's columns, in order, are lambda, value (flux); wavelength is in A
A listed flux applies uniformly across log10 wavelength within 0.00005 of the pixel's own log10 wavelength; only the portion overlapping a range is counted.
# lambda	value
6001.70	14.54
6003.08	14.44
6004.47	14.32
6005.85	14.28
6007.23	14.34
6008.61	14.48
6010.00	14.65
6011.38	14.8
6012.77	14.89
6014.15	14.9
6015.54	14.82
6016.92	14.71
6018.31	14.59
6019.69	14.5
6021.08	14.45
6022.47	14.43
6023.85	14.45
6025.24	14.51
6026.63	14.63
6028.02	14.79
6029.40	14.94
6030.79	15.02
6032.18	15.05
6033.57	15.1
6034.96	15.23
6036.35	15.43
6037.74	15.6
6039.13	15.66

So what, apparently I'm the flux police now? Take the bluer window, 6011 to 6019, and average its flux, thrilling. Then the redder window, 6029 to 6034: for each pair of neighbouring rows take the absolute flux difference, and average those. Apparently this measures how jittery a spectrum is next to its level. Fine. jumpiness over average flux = 0.0036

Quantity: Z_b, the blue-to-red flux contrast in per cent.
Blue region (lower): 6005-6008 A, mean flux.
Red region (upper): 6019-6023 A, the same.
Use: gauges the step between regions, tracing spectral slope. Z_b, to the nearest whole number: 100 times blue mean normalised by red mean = 99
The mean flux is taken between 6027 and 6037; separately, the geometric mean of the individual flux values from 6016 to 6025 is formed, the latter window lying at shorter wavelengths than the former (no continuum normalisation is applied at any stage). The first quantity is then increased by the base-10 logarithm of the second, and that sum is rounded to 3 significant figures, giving 16.2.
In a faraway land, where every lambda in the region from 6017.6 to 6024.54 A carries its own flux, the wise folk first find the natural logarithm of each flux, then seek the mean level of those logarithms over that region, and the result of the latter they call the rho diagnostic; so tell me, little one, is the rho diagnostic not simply 2.67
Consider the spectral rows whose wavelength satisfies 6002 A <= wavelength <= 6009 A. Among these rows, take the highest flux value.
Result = 14.48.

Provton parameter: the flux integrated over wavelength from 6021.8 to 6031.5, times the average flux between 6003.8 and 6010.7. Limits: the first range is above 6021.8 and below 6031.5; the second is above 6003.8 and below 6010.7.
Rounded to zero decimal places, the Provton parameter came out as 2056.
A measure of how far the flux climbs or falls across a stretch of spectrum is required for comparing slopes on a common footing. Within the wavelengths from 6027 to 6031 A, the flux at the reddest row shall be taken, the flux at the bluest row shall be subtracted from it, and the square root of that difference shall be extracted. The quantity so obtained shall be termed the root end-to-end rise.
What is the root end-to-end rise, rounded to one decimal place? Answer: 0.5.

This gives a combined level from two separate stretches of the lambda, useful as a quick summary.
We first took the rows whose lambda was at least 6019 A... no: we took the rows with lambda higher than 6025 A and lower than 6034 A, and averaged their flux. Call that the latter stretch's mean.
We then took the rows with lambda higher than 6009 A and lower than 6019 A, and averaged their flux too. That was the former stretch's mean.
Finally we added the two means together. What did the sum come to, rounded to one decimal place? 29.6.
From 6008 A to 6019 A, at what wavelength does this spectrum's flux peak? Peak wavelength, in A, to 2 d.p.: 6014.15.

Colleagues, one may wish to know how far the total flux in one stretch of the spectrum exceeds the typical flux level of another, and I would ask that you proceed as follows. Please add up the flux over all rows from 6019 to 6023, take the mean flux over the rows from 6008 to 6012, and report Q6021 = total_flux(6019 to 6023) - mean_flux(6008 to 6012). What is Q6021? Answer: 28.7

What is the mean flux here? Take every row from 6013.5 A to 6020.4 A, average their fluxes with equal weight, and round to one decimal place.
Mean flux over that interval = 14.7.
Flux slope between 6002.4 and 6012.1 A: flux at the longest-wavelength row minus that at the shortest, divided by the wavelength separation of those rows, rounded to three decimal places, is 0.043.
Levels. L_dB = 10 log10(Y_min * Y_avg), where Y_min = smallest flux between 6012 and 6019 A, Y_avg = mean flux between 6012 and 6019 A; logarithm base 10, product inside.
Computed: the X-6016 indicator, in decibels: 23.34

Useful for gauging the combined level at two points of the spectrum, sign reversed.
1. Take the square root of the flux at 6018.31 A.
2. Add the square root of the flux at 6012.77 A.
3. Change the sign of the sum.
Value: -7.68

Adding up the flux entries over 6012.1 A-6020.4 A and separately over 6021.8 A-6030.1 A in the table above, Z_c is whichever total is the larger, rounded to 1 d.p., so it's 88.4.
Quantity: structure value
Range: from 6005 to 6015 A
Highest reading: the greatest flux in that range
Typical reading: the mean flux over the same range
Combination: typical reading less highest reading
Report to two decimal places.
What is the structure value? -0.28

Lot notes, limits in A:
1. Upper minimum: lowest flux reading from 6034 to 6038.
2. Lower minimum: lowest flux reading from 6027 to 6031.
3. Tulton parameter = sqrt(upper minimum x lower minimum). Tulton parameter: 15.0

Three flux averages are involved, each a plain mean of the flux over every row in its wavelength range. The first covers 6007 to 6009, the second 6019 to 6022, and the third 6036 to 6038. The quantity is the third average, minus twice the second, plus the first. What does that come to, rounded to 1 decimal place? 1.0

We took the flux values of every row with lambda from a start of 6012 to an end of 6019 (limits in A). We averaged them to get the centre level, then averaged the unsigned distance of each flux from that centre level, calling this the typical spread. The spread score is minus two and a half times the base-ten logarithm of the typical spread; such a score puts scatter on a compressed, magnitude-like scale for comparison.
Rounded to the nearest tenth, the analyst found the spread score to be 2.4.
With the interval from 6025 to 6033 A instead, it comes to 1.9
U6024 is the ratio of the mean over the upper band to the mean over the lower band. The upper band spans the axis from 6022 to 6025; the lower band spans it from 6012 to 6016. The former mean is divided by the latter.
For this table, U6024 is 0.97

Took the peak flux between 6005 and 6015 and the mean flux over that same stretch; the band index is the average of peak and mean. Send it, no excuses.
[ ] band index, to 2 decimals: 14.76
